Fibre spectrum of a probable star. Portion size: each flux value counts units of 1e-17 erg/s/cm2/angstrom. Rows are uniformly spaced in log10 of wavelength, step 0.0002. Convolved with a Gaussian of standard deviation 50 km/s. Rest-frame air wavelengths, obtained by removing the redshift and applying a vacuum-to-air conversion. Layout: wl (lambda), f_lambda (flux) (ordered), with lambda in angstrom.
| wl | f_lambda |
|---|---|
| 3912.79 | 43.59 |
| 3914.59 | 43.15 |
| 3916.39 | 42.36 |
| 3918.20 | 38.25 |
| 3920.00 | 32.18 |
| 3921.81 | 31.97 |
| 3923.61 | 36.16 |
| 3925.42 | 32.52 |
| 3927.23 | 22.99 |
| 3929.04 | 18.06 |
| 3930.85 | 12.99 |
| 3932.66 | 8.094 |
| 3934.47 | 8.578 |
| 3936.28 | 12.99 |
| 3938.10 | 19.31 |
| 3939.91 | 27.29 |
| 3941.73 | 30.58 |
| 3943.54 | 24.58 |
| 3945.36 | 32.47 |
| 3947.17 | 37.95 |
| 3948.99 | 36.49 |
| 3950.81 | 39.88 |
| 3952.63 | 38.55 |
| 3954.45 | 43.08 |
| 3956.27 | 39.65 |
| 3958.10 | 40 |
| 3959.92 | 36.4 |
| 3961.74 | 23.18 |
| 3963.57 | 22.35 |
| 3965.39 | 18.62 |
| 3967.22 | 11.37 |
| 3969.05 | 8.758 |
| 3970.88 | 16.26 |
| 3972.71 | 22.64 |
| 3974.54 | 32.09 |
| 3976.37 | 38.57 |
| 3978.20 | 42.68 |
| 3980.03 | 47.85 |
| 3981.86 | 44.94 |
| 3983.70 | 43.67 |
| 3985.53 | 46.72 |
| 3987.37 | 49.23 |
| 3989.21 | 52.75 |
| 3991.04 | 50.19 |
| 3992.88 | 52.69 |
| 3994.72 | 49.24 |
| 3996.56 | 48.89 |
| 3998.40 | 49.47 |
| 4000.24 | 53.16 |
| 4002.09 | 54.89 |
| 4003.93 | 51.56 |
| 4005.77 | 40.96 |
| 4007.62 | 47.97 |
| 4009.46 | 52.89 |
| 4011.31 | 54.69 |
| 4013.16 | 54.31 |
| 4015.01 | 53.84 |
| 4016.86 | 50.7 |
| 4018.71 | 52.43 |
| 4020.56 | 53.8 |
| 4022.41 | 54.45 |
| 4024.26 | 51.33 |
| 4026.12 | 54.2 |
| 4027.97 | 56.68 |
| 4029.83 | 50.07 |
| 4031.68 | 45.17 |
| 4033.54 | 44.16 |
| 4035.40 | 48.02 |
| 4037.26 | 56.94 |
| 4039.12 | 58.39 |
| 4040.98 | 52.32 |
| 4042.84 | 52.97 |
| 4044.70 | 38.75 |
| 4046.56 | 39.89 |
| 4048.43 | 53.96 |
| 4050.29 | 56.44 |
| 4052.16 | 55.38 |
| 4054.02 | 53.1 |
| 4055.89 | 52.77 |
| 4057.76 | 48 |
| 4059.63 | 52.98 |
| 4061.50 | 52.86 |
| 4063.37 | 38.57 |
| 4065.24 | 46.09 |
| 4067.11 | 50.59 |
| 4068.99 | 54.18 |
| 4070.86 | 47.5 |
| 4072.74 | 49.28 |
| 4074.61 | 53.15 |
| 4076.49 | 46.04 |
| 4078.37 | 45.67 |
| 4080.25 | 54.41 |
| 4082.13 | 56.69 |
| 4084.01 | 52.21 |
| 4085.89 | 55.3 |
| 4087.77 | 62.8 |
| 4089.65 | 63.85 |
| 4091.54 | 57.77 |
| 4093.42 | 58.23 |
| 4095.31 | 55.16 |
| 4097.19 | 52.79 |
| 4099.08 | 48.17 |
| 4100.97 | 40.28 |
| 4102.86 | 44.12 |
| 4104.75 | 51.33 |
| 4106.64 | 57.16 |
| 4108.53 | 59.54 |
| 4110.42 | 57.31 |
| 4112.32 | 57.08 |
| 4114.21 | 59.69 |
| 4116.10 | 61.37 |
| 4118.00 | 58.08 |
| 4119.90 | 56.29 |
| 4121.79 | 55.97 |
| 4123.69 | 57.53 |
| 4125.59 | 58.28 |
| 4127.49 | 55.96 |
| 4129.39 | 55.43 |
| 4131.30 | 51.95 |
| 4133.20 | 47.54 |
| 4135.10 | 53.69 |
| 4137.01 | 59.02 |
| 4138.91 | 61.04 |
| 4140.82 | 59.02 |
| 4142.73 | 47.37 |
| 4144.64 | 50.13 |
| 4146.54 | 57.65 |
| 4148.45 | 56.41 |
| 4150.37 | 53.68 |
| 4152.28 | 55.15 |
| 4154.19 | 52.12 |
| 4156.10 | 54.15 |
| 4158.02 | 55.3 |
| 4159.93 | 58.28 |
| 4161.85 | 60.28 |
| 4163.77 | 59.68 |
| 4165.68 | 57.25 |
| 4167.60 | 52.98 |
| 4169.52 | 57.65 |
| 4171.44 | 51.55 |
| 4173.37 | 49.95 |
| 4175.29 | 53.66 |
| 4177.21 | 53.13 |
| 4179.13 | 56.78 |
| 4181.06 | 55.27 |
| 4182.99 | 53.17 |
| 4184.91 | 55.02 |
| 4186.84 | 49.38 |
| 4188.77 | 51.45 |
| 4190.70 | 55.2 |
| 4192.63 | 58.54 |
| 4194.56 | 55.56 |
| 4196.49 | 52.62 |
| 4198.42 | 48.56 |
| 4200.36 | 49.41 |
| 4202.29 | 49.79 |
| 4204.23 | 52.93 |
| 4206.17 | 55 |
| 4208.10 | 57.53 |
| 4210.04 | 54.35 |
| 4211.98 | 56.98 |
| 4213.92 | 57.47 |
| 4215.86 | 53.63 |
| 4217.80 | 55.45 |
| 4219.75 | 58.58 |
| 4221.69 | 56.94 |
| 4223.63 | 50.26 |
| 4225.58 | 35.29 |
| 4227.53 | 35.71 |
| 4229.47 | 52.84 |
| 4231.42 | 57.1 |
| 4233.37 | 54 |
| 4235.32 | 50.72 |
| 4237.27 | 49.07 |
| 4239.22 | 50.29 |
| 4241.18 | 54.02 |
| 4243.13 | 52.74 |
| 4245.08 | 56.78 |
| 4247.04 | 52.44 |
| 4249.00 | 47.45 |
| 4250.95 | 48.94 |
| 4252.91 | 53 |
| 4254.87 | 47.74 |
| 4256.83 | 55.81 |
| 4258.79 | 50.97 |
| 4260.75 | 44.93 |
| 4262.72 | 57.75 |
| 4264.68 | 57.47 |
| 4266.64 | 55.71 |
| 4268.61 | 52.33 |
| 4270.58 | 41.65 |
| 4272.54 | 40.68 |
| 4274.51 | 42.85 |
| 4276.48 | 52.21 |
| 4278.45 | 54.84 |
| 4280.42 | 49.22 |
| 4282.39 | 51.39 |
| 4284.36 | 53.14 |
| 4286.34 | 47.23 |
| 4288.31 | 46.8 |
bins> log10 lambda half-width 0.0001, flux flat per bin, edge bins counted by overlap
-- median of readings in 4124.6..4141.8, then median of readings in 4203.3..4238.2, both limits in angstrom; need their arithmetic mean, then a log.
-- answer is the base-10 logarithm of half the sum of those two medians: 1.741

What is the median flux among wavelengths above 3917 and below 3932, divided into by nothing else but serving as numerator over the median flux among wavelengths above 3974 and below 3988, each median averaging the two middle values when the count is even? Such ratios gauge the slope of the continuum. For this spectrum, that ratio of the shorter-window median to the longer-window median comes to 0.72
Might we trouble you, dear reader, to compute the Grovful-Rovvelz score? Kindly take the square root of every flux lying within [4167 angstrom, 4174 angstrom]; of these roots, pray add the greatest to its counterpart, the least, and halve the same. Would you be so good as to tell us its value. 7.3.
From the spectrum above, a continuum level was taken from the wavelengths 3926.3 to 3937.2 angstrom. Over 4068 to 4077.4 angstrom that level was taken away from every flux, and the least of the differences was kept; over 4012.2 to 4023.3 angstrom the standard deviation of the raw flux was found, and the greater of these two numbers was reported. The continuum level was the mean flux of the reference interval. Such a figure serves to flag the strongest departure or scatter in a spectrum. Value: 32.1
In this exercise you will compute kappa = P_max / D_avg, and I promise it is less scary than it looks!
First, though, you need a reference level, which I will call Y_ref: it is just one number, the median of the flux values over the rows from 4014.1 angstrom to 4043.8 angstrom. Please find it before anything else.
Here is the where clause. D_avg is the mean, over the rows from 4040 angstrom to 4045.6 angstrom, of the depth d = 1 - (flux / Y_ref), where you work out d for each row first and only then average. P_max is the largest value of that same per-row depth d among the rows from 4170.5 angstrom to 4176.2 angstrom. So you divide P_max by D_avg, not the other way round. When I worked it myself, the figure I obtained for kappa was 1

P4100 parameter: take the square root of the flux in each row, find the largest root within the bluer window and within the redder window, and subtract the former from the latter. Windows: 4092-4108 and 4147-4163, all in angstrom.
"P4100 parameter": 0.133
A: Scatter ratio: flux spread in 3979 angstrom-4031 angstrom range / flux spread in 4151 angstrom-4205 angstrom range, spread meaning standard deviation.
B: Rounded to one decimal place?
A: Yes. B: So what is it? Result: 1.1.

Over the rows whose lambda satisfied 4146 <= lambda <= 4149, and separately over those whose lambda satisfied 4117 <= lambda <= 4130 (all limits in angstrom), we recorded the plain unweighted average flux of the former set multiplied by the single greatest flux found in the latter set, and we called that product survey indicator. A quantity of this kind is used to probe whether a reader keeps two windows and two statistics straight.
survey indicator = 3324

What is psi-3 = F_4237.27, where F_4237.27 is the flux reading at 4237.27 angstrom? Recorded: 49.07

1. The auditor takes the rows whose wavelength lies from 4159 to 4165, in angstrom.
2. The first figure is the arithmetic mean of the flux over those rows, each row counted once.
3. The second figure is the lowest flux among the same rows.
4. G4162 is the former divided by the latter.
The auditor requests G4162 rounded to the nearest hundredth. 1.02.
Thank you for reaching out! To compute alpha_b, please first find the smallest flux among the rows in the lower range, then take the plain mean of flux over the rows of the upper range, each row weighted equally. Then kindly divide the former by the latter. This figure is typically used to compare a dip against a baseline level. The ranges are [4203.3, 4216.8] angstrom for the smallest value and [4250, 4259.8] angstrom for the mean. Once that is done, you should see 1.0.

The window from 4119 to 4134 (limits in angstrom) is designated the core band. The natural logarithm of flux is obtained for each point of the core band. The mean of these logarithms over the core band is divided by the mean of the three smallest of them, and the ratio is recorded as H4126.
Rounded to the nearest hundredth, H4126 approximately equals 1.02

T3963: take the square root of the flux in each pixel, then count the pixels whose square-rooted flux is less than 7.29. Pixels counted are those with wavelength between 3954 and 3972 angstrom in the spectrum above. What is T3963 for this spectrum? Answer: 10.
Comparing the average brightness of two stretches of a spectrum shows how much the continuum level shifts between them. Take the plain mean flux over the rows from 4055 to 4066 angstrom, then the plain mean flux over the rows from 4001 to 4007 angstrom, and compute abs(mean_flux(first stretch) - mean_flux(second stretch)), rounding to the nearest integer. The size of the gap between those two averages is 1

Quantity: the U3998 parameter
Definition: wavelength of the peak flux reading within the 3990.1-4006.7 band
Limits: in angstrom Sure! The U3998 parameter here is 4002.09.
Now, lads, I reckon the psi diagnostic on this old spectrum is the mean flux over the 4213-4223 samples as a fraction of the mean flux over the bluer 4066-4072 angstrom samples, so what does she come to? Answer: 1.11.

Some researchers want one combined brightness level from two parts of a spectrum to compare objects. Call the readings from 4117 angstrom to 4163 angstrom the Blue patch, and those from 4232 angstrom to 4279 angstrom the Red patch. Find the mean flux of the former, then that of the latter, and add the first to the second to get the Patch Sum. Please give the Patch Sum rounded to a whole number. 106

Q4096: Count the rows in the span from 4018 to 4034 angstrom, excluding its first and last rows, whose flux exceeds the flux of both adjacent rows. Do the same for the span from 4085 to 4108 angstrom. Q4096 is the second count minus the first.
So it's 0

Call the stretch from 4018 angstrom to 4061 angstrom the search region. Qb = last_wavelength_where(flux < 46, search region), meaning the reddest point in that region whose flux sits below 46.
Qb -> 4046.56 angstrom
